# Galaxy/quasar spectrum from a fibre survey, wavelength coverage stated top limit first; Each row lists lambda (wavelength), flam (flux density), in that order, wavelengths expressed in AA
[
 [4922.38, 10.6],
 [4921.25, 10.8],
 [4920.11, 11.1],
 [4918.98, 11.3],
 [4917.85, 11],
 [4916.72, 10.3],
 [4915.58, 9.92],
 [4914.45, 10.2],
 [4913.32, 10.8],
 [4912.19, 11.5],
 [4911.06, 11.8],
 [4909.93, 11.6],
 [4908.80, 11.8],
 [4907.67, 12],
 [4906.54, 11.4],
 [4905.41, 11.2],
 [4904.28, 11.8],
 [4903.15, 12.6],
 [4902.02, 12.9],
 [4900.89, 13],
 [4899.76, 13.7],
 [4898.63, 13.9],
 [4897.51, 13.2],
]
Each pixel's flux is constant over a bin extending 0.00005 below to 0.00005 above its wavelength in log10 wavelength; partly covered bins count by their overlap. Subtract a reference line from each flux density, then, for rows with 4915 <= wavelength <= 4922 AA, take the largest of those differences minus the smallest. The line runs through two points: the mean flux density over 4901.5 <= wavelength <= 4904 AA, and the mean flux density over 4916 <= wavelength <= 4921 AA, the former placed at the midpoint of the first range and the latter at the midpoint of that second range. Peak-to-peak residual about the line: 1.8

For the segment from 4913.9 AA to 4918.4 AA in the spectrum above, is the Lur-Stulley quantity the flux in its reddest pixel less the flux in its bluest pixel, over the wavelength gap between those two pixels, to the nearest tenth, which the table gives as 0.2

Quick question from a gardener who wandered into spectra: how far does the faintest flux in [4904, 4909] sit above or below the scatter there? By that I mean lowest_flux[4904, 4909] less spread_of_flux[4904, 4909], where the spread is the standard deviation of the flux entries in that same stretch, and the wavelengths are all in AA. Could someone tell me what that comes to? 10.9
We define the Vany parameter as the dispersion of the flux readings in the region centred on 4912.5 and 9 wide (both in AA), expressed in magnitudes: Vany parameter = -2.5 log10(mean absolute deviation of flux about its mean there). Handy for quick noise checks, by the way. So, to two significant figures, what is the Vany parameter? 0.41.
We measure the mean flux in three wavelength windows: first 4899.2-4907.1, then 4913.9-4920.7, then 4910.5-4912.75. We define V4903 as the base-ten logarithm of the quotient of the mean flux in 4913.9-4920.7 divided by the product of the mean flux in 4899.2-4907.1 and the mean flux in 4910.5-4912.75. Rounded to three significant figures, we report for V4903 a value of -1.13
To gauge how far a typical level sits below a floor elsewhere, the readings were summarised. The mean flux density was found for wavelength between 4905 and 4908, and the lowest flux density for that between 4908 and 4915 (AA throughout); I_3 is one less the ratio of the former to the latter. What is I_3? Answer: -0.13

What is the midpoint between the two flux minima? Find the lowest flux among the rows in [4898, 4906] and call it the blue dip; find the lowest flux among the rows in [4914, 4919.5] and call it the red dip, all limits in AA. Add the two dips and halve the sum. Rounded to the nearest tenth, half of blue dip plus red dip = 10.6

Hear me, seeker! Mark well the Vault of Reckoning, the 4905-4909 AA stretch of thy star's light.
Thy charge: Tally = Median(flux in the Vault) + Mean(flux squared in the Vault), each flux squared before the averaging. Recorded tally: 146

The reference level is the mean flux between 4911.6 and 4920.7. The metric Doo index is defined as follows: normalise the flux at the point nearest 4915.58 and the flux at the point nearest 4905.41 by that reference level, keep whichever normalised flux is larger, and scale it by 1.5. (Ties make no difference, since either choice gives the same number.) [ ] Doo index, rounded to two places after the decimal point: 1.56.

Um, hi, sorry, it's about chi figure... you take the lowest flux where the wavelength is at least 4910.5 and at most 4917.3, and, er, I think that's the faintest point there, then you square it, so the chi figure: 98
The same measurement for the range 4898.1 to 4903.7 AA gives 159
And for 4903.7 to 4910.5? 125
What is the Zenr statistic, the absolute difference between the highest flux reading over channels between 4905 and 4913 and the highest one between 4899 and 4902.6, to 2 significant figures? 1.7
